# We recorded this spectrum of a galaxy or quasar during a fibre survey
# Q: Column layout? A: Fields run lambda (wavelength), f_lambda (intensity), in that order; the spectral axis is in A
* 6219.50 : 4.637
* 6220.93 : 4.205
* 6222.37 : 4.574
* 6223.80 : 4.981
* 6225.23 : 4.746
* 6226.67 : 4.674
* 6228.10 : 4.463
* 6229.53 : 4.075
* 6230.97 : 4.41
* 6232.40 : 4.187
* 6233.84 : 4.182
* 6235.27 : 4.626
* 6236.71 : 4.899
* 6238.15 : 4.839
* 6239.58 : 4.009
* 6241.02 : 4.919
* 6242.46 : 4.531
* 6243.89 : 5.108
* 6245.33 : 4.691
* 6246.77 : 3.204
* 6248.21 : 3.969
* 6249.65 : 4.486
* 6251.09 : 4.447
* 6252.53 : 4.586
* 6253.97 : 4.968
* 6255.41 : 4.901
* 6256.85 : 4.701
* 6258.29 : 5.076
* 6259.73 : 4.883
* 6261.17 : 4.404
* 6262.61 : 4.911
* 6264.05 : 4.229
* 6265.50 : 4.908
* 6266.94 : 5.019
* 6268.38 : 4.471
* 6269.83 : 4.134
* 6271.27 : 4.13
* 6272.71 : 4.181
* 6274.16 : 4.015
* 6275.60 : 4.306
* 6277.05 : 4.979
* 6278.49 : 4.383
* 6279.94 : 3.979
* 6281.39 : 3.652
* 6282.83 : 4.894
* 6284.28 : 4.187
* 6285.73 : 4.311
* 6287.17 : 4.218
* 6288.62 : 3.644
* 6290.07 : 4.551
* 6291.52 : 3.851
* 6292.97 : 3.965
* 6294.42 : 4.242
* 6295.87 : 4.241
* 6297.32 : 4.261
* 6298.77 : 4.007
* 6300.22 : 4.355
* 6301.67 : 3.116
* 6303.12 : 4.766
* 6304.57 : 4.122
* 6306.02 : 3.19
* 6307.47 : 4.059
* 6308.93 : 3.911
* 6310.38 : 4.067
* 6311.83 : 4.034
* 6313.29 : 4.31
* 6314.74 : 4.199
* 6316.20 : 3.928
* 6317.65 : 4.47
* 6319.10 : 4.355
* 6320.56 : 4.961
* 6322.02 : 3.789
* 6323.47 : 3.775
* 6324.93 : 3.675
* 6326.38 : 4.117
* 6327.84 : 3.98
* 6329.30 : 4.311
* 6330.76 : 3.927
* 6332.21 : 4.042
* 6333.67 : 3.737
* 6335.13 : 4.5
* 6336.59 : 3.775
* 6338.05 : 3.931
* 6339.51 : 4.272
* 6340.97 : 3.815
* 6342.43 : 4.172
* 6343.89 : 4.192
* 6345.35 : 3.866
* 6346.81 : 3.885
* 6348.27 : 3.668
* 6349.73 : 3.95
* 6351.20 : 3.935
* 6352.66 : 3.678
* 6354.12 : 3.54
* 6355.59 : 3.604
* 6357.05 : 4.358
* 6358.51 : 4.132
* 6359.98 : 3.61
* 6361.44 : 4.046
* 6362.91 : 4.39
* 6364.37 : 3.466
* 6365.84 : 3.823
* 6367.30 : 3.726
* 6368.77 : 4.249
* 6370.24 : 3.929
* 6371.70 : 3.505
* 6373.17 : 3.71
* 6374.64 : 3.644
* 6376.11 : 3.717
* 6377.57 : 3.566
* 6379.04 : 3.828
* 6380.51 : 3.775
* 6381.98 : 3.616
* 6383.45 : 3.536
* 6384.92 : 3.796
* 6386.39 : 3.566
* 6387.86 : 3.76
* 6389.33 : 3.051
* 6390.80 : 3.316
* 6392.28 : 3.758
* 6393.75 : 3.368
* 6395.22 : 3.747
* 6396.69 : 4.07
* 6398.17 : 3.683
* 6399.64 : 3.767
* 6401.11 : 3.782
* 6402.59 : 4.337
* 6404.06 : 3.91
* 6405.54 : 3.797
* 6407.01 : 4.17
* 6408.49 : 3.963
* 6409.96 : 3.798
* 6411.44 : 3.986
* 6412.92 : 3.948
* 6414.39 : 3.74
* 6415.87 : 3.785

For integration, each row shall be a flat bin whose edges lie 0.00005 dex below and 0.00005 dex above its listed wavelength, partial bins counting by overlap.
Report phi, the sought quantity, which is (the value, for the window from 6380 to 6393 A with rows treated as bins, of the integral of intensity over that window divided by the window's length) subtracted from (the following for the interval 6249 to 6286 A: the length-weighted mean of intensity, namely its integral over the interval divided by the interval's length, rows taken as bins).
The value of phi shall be 0.9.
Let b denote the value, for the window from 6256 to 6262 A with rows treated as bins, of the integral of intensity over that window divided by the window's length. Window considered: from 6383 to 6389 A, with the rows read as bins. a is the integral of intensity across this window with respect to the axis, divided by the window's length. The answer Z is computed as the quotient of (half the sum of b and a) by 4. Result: 1.05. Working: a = 3.63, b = 4.8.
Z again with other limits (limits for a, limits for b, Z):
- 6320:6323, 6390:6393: 0.98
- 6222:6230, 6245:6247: 1.07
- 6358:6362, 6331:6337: 0.99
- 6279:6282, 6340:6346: 0.98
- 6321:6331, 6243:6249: 1.03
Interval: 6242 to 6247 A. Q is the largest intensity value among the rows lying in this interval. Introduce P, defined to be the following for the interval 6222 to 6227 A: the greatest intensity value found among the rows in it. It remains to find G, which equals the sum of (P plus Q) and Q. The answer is 15.2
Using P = 4.981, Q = 5.108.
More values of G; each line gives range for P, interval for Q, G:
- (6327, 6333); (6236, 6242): 14.1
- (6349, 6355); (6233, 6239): 13.7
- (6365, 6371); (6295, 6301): 13.0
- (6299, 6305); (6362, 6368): 13.5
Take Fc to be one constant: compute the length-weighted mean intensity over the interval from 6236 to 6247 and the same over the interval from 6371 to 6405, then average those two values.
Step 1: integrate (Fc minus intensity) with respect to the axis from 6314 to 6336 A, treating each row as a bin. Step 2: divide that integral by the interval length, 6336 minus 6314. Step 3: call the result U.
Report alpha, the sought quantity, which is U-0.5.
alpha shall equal -0.48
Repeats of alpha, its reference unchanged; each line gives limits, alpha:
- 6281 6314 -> -0.45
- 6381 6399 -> 0.03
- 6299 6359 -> -0.38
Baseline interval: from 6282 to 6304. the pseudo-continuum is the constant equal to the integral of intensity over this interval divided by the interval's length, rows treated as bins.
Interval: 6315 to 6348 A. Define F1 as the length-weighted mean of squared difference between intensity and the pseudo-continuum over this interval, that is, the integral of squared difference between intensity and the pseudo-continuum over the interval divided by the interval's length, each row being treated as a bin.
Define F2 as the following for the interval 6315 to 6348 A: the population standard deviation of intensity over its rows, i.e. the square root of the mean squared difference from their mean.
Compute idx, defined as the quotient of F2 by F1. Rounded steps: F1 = 0.11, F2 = 0.31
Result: 2.90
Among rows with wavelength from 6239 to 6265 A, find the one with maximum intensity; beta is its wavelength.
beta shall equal 6243.89 A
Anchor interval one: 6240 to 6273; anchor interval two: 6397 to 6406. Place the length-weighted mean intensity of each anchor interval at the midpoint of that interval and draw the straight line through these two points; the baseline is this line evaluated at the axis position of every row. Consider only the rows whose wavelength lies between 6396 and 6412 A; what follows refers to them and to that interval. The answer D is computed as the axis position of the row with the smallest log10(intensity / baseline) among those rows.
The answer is 6398.17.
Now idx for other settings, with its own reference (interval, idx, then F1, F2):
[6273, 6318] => 2.51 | 0.16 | 0.40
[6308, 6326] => 2.91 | 0.12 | 0.35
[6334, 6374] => 1.93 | 0.15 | 0.28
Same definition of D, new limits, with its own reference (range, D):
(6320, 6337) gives 6324.93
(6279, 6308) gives 6301.67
